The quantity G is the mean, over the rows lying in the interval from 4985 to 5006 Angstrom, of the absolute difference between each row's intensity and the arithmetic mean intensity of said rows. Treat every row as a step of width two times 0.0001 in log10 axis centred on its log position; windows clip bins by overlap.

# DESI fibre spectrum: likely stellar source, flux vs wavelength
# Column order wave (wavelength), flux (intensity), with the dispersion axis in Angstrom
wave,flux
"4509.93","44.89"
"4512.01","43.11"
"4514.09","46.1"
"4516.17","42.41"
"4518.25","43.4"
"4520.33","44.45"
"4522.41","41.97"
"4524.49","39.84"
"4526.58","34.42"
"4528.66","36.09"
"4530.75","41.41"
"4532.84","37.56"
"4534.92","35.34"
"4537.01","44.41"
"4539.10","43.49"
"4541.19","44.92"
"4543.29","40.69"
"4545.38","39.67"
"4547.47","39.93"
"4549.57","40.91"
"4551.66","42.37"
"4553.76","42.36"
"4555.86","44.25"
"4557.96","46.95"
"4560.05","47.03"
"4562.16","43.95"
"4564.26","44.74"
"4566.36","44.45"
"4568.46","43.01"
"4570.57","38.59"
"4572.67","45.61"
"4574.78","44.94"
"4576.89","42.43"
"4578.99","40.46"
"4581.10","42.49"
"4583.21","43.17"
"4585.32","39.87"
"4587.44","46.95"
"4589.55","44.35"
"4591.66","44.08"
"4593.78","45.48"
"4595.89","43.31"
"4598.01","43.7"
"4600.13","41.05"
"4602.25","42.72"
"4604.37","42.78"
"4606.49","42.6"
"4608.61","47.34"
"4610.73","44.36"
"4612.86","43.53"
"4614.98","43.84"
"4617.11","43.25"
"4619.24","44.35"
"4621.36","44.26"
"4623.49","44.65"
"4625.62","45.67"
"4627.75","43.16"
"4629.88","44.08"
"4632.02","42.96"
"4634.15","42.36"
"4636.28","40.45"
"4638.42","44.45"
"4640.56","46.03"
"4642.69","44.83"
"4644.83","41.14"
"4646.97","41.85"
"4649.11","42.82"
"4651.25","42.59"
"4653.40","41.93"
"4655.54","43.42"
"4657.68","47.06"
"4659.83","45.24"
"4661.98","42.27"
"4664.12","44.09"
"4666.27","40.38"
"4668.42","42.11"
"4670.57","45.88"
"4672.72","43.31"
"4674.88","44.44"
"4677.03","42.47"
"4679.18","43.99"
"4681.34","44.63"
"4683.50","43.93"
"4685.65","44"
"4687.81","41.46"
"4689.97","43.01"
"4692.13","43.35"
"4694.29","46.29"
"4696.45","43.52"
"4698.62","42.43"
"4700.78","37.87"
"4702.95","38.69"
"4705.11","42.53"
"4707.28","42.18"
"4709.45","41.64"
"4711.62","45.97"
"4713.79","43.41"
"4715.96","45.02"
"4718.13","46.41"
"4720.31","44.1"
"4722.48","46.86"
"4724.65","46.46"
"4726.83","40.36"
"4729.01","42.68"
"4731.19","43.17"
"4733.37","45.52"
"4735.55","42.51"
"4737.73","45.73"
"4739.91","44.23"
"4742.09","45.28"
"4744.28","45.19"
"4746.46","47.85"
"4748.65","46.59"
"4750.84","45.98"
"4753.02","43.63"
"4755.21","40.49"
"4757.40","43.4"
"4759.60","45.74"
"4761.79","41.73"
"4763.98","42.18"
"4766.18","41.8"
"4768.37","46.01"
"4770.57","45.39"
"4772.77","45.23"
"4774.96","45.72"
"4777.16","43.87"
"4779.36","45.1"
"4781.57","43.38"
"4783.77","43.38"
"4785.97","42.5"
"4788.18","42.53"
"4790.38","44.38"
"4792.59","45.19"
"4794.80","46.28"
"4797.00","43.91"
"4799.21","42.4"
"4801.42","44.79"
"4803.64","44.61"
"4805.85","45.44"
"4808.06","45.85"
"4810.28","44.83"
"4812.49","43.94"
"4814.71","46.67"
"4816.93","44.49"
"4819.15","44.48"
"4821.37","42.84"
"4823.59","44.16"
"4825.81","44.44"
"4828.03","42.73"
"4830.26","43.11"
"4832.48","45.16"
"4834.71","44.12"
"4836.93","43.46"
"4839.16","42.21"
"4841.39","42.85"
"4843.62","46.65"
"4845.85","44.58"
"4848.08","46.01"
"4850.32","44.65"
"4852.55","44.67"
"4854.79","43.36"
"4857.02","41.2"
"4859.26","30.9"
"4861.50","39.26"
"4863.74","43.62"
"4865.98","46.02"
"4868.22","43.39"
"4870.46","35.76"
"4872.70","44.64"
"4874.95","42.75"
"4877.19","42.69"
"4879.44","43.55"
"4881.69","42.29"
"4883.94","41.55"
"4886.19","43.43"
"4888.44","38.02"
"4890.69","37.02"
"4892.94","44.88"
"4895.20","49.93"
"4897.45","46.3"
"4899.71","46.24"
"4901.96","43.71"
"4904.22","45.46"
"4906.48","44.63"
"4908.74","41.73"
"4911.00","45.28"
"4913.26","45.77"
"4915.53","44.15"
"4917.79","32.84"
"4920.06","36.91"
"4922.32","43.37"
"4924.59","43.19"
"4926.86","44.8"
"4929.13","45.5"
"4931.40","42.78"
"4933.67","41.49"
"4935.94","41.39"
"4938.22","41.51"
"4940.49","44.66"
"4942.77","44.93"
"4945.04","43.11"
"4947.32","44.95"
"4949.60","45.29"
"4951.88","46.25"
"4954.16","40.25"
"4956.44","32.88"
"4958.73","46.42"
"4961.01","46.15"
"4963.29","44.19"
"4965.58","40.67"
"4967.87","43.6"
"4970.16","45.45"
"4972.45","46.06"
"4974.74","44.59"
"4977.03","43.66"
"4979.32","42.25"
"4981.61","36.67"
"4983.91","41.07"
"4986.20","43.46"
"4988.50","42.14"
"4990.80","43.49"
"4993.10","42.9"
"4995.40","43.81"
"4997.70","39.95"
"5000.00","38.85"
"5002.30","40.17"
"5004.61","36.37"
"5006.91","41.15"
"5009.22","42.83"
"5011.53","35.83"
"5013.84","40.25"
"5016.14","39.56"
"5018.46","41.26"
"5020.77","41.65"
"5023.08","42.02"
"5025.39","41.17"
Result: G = 2.1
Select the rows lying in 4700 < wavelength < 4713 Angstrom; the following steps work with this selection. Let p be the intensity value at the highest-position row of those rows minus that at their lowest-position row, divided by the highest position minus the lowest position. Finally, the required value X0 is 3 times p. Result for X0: 2.2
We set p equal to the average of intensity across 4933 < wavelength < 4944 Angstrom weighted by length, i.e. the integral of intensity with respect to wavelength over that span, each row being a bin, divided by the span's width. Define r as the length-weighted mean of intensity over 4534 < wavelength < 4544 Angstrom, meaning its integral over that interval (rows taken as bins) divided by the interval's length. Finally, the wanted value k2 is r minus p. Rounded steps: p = 42.9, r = 41.9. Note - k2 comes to -1.0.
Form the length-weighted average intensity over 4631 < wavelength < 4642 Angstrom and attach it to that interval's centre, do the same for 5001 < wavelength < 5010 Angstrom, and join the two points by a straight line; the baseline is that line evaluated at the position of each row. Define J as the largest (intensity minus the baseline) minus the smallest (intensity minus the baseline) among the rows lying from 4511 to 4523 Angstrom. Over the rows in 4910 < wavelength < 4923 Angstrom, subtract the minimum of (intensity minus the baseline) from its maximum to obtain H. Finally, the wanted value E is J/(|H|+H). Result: 0.2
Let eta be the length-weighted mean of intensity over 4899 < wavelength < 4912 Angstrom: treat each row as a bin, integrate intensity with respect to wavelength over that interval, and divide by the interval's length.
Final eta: 44.5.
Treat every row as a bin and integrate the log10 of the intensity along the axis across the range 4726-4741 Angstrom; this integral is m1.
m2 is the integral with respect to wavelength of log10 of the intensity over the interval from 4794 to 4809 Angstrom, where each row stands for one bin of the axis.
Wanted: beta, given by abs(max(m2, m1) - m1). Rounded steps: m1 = 24.57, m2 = 24.8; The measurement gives 0.2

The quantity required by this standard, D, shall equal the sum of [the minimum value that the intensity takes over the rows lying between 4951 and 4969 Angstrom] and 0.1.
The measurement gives 33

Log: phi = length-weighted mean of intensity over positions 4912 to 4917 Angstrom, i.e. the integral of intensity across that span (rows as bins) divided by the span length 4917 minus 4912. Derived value 44.1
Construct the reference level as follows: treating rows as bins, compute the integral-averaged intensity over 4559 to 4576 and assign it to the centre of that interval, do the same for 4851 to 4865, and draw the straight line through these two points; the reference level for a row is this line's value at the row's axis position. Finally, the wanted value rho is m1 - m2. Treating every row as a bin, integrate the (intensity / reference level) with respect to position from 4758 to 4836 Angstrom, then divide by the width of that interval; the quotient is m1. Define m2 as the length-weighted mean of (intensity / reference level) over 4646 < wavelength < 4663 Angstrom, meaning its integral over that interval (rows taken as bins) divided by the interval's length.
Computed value 0.060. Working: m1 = 1.07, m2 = 1.01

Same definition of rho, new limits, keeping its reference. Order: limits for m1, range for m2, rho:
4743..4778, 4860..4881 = 0.022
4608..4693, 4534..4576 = 0.041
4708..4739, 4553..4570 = 0.040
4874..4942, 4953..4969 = 0.007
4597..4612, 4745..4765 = -0.058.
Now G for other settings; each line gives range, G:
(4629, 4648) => 1.5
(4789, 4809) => 0.8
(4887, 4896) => 4.9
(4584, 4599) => 1.4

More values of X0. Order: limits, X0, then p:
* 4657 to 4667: -2.3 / -0.78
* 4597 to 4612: 0.2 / 0.05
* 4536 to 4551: -0.8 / -0.28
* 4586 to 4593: -2.0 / -0.68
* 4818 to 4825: -0.2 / -0.07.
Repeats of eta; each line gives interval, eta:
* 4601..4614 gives 43.9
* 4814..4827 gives 44.4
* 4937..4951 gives 44.1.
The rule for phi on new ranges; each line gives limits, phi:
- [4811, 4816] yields 45.2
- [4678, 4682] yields 44.2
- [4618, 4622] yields 44.3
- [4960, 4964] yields 45.3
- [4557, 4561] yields 47.1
